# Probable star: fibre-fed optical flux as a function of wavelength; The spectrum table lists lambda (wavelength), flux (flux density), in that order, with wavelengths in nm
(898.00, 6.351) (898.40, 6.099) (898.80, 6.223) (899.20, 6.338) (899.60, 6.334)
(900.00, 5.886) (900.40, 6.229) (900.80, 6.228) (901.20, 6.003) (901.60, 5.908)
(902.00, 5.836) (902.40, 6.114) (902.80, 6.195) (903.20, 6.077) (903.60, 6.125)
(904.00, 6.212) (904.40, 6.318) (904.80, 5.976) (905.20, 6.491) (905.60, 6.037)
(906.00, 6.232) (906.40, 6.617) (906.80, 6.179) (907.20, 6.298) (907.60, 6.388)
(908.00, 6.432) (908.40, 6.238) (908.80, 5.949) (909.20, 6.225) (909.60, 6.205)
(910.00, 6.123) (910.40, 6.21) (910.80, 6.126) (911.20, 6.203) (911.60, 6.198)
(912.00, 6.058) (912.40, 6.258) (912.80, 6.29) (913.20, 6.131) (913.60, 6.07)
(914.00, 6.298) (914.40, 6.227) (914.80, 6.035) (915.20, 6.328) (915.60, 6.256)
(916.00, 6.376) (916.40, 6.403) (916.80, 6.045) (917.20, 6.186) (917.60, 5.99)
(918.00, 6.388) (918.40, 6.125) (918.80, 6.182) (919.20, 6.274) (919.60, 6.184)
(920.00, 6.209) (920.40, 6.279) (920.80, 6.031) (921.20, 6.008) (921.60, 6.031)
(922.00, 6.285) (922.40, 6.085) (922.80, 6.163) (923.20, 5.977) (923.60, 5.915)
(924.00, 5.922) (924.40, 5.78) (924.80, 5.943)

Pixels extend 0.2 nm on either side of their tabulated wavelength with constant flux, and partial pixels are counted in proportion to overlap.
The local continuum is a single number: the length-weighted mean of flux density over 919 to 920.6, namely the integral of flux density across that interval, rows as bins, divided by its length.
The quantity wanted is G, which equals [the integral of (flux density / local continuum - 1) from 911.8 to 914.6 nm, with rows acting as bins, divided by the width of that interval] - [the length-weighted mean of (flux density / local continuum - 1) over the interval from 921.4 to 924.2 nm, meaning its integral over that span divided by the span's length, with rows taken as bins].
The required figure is 0.022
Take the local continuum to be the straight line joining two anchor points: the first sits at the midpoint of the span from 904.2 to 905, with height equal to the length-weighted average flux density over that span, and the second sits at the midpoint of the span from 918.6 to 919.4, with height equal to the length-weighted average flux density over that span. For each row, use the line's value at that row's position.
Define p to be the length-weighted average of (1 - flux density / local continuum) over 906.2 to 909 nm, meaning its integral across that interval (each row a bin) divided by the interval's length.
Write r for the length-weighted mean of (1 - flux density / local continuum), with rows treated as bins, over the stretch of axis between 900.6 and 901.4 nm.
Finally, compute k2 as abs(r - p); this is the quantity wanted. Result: 0.024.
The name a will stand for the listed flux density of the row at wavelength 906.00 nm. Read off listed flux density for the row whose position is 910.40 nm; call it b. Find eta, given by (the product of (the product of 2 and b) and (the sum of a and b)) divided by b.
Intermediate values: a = 6.232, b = 6.21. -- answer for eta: 24.9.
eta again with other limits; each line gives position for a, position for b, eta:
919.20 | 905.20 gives 25.5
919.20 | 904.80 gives 24.5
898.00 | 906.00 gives 25.2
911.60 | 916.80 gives 24.5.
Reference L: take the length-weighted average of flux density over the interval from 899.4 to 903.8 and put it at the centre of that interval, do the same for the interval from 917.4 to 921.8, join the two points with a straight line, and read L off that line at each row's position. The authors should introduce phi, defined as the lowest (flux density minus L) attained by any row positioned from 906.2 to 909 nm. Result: -0.16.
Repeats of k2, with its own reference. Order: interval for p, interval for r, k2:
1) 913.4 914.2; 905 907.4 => 0.027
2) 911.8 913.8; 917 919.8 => 0.000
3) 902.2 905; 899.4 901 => 0.007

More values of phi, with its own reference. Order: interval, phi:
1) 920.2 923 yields -0.15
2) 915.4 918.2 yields -0.16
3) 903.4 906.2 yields -0.12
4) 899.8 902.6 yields -0.25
